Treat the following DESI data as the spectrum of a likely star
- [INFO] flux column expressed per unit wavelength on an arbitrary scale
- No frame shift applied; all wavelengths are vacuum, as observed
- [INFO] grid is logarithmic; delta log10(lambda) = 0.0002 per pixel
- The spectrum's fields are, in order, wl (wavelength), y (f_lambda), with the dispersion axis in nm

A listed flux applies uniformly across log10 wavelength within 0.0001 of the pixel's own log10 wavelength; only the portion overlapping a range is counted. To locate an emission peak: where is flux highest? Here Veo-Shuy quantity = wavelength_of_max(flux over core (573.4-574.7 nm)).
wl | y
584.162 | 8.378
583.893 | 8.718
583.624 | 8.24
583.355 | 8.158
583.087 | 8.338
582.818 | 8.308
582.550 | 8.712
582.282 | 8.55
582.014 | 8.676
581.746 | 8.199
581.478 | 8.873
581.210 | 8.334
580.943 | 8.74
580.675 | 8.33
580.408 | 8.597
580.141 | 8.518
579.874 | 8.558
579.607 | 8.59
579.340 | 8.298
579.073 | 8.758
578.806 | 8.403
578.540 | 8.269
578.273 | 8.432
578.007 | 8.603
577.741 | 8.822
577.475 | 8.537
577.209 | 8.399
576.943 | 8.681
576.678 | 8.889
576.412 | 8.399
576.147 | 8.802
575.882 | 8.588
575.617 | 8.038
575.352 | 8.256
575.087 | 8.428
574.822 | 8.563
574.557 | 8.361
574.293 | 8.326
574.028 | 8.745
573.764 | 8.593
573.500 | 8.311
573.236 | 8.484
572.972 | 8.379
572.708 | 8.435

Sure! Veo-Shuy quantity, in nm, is 574.028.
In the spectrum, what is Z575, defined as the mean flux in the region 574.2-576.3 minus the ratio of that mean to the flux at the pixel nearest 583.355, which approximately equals 7.39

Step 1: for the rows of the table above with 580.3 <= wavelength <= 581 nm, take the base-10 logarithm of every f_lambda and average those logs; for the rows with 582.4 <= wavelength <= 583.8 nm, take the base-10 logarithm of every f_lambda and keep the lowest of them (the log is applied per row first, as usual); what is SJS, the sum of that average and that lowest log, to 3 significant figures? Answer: 1.84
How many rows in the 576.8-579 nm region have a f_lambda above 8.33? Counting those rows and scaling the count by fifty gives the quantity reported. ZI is 350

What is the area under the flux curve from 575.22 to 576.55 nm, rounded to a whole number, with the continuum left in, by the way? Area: 11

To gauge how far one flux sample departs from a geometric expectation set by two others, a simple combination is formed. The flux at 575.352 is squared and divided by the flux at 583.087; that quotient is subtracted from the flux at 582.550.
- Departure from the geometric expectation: 0.5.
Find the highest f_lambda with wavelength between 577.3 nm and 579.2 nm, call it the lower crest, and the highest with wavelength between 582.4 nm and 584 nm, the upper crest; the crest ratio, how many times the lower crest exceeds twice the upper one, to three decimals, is 0.506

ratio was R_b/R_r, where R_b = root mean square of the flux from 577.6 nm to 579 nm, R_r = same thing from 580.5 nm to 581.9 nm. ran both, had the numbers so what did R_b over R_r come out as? 1.001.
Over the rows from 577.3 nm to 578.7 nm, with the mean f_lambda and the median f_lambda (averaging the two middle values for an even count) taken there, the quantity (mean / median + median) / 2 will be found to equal 4.77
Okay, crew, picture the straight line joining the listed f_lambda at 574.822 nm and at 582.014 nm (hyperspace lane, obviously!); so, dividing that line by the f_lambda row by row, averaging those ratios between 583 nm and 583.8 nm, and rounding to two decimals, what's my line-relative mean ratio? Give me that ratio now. 1.05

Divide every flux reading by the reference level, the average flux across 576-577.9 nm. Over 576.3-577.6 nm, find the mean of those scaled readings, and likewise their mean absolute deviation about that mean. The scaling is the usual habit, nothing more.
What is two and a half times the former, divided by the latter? 131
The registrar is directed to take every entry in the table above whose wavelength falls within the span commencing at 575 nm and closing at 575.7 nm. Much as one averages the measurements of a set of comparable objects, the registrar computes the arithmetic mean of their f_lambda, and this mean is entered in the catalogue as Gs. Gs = 8.24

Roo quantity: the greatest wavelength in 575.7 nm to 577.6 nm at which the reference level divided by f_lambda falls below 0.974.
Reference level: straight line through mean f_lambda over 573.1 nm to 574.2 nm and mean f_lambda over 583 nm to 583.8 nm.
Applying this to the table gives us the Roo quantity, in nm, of 576.943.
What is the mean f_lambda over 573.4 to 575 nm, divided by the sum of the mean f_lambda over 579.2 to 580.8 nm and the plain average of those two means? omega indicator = 0.500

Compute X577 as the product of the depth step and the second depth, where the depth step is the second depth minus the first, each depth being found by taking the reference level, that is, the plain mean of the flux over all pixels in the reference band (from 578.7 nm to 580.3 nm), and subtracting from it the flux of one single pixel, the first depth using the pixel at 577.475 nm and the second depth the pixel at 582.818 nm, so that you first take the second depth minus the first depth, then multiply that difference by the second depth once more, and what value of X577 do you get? 0.05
